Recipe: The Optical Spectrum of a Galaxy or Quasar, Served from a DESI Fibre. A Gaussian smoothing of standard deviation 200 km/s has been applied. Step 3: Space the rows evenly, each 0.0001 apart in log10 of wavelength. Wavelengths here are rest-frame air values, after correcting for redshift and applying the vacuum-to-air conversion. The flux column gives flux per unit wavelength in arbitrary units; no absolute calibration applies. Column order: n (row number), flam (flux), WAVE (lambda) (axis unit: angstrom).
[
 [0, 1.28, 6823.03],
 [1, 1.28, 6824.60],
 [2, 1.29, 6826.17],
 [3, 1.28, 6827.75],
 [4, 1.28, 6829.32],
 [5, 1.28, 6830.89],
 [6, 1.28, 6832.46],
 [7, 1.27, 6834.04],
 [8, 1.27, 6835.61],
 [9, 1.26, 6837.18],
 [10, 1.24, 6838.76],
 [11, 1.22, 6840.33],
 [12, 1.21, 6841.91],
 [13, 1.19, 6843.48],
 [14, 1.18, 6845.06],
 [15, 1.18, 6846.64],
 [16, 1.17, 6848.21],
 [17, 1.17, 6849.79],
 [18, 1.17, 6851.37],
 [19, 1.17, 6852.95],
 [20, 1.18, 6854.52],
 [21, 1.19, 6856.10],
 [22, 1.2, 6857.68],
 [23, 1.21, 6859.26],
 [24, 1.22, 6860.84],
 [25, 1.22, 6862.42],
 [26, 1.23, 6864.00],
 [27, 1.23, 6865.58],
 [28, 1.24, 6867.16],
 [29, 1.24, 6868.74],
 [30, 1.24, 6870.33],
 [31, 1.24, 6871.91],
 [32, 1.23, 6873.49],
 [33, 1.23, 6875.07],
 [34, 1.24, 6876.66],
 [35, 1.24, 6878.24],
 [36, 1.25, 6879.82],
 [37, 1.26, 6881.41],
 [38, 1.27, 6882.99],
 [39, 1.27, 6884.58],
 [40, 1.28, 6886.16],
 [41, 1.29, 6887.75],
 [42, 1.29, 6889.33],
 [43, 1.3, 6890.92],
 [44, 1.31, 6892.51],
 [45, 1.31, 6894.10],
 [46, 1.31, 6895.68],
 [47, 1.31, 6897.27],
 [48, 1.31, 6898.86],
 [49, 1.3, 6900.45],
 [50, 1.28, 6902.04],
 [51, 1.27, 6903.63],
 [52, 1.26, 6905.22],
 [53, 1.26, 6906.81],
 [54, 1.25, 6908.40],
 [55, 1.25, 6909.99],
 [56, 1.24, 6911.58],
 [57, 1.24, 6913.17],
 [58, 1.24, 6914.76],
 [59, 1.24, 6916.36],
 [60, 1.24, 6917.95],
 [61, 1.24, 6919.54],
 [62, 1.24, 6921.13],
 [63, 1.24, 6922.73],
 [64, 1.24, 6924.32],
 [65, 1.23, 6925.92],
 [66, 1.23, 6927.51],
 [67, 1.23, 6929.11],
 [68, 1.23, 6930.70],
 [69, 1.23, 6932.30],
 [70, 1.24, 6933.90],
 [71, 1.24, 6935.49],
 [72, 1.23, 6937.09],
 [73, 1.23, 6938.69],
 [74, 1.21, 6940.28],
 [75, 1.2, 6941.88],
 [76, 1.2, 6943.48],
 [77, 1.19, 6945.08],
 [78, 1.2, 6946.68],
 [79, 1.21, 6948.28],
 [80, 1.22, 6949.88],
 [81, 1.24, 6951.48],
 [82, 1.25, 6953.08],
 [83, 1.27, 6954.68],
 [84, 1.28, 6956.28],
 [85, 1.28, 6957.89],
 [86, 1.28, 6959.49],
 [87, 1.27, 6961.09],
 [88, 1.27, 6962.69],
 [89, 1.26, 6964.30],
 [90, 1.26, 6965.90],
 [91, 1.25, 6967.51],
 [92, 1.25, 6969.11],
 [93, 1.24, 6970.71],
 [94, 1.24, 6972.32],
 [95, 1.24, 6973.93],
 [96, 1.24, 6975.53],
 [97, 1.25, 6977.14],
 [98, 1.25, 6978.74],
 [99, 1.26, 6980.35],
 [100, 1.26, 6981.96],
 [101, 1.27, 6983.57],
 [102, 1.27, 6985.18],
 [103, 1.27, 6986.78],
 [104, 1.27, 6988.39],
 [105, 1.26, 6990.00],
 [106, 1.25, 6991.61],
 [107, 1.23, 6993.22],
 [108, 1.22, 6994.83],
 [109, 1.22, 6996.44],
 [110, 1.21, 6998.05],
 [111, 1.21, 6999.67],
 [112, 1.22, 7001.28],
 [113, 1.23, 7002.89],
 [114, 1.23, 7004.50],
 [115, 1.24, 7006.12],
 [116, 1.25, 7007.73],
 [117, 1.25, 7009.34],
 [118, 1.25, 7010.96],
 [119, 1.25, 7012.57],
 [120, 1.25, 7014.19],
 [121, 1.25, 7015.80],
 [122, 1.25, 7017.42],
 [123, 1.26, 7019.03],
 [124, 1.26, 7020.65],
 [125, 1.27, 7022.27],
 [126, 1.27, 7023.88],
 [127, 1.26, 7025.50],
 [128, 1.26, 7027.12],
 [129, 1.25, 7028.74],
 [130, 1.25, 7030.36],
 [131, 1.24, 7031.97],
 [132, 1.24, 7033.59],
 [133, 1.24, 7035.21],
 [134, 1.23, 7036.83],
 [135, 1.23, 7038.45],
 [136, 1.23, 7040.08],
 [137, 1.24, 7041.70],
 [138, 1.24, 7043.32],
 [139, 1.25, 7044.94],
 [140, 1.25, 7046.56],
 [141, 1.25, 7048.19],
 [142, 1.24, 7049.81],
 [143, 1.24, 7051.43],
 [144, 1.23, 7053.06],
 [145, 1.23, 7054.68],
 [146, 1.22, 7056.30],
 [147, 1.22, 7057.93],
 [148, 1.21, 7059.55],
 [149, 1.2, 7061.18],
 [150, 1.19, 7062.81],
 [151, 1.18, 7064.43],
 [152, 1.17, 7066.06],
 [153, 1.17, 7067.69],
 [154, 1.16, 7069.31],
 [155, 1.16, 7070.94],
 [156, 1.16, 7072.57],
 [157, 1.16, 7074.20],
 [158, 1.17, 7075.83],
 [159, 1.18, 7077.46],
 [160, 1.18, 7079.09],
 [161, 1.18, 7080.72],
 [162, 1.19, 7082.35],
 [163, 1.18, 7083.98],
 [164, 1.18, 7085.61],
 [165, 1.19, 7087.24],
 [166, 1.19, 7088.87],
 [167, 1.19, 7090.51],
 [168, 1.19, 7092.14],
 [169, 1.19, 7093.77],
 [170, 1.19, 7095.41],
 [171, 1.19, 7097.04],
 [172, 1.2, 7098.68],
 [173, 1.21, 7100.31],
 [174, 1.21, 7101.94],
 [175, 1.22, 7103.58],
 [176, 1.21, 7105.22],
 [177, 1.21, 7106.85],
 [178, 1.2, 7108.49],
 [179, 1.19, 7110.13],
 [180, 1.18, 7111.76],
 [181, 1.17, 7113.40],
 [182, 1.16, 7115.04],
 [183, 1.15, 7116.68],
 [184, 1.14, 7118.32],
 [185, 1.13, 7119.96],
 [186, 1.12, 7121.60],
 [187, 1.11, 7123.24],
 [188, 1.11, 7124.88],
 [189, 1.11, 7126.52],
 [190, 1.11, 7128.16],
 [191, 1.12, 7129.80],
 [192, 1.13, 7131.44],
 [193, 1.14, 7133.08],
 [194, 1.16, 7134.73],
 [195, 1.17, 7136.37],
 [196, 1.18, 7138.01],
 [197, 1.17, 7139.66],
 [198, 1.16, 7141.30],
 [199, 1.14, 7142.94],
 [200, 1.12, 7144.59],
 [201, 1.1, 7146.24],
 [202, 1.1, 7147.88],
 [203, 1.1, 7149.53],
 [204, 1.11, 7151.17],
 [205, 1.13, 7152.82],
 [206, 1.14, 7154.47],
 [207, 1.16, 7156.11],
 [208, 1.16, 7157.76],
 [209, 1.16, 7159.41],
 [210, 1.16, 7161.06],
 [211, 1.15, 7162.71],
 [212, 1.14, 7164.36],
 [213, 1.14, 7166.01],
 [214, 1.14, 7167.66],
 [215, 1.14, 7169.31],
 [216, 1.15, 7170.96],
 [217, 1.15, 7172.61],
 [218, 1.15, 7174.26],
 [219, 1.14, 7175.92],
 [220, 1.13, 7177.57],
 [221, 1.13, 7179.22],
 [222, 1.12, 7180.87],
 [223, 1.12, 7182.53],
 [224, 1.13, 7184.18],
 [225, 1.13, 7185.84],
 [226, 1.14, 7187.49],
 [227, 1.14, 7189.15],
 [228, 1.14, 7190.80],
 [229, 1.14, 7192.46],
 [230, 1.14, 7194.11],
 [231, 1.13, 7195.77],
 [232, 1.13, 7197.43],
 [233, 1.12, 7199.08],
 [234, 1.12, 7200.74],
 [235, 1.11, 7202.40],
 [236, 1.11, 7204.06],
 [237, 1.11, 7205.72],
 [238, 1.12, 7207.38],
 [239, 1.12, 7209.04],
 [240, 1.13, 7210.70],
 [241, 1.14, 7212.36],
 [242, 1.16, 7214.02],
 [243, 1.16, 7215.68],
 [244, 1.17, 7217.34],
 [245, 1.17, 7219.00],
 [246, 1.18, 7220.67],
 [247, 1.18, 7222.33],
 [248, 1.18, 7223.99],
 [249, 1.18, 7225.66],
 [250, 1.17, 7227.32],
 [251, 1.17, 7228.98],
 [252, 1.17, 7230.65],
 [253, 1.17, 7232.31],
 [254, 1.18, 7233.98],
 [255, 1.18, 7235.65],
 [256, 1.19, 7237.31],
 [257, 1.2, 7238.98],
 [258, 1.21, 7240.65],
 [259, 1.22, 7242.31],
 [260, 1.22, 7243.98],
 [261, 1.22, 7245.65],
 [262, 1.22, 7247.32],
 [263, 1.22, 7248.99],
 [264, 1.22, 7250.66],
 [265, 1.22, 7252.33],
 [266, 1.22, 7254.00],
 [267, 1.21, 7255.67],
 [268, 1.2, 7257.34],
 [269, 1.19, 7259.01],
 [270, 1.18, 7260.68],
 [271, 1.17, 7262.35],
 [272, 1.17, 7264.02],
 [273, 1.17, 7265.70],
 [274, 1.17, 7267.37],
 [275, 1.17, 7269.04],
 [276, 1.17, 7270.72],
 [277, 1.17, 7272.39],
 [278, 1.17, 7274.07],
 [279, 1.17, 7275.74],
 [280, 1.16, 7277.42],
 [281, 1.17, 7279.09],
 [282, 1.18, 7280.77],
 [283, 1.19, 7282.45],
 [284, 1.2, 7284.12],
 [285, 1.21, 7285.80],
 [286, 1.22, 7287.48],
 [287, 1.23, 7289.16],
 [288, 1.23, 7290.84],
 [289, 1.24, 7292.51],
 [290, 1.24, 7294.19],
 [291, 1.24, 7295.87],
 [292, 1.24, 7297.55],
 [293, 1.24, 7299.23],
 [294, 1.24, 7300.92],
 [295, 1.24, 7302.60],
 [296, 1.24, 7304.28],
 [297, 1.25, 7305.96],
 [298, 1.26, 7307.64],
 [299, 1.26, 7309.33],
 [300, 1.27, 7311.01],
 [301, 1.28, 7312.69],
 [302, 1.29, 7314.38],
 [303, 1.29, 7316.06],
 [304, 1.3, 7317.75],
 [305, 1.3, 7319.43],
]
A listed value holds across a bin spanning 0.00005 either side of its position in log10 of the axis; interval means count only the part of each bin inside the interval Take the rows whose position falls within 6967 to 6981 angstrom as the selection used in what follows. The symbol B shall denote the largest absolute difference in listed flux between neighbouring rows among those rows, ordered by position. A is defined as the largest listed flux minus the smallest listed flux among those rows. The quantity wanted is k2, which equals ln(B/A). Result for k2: -0.7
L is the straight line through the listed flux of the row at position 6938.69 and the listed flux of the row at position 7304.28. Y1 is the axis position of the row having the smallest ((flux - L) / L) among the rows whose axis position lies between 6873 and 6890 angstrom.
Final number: 6875.07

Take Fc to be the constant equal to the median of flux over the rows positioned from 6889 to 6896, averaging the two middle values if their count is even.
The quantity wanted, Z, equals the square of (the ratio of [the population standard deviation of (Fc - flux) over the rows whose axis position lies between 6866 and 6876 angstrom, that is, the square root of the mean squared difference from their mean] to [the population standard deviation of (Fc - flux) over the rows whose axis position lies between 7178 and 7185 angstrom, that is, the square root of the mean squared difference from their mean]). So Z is 0.9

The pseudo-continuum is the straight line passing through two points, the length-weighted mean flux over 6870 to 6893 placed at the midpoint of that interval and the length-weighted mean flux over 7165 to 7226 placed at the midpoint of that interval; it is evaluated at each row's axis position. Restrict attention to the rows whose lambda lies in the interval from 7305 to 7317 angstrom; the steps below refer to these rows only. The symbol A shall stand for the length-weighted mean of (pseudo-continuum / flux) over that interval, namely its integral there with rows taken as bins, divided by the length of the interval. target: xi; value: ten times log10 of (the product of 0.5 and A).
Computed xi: -3.66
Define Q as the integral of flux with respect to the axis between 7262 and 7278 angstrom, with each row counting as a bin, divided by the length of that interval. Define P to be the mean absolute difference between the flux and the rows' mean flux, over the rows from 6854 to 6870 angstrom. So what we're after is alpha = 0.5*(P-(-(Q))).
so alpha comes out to 0.593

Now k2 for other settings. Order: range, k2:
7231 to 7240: -1.1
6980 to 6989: 0.0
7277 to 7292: -1.9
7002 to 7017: -0.7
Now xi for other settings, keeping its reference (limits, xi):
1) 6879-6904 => -3.11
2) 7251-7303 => -3.36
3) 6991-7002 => -3.03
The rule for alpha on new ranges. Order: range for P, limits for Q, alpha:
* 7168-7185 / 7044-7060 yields 0.623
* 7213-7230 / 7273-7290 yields 0.598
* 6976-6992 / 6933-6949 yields 0.611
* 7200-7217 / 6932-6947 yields 0.616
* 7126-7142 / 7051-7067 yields 0.615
